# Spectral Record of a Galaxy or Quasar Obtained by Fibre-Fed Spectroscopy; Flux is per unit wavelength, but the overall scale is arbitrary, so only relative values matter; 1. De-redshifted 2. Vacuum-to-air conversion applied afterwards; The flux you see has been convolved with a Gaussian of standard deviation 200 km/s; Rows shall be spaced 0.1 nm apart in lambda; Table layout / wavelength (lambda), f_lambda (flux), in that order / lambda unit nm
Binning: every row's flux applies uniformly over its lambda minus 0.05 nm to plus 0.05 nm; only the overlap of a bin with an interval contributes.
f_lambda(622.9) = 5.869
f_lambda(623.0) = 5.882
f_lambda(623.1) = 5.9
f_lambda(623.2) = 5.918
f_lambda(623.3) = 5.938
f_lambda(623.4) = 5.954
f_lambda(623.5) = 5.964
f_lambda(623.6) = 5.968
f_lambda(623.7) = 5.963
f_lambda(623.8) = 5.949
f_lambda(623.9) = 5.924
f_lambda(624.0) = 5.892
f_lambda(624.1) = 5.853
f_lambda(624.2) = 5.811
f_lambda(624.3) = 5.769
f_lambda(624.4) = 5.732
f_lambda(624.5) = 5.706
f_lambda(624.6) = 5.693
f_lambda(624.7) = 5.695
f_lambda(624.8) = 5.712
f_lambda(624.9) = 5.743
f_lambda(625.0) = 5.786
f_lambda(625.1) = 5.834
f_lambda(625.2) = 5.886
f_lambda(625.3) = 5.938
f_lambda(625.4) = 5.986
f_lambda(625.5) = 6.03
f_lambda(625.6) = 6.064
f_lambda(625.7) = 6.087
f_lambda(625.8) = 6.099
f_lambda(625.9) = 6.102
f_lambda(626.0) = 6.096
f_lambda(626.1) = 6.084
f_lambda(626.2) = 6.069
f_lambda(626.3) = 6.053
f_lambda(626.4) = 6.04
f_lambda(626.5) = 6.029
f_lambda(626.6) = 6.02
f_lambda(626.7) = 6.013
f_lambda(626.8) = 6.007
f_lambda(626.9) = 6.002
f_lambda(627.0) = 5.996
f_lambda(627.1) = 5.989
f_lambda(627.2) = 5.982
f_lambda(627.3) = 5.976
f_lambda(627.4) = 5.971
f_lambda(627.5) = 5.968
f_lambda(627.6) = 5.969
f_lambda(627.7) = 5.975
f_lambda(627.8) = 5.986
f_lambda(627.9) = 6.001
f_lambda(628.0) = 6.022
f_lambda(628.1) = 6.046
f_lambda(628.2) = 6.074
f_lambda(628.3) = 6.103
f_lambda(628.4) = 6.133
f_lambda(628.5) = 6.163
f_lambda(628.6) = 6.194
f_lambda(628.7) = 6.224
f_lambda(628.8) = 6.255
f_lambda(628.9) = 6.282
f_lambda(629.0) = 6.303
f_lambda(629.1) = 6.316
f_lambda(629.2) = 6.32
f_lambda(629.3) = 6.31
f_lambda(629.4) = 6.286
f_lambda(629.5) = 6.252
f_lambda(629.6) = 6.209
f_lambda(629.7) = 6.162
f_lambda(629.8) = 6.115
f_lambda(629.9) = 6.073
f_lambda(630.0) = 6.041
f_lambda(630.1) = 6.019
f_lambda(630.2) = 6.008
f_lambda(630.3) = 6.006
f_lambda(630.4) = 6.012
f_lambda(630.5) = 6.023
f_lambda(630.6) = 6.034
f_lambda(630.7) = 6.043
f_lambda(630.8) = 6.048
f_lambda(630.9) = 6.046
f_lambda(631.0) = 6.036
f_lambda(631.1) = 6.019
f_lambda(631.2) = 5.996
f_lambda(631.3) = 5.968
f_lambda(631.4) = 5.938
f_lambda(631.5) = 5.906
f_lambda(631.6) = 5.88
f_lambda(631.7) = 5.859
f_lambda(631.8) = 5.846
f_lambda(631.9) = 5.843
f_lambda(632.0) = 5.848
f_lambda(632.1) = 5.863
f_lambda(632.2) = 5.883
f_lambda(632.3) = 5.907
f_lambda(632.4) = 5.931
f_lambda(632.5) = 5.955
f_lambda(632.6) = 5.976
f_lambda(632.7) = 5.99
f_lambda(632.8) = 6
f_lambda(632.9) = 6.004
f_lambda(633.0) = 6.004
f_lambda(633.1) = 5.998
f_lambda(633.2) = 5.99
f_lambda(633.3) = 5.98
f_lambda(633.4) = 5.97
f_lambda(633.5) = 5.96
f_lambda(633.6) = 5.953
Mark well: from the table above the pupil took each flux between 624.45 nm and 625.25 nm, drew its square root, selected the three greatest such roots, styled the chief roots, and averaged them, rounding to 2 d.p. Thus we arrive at 2.42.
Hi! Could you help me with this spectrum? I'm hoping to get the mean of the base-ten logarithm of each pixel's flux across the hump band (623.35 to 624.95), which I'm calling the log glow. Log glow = 0.766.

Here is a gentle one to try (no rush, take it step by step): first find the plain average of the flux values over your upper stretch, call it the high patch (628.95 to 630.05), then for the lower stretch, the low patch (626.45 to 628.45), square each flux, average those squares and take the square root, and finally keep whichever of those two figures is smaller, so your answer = 6.01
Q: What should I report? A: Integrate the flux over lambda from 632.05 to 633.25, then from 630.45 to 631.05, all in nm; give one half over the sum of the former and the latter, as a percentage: 4.6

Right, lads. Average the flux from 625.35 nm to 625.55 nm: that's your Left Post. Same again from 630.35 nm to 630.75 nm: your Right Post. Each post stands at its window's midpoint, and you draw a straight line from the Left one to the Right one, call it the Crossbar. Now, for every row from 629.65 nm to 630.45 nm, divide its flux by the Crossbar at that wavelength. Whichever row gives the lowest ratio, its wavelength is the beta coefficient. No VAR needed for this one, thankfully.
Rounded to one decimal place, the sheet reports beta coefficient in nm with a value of 630.3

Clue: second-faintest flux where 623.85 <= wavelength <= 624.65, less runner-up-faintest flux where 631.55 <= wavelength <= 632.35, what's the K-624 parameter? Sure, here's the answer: -0.14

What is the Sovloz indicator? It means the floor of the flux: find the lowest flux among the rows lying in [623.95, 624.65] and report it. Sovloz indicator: 5.693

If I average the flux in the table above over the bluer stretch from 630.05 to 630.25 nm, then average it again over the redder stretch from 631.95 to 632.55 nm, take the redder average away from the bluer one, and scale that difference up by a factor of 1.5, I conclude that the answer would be 0.17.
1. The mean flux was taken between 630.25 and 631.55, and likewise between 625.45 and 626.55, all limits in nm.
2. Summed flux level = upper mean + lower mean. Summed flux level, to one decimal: 12.1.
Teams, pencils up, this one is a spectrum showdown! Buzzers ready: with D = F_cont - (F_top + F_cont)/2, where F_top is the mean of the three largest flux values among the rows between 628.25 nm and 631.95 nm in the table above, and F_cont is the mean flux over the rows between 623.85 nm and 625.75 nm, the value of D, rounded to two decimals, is -0.23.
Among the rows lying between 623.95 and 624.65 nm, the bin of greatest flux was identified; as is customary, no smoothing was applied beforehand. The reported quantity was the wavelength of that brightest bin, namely 624.0 nm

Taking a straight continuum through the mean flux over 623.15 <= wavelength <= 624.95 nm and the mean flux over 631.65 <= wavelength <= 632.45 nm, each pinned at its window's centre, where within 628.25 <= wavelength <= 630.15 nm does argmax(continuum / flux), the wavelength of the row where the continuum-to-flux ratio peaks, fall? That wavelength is 630.1 nm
